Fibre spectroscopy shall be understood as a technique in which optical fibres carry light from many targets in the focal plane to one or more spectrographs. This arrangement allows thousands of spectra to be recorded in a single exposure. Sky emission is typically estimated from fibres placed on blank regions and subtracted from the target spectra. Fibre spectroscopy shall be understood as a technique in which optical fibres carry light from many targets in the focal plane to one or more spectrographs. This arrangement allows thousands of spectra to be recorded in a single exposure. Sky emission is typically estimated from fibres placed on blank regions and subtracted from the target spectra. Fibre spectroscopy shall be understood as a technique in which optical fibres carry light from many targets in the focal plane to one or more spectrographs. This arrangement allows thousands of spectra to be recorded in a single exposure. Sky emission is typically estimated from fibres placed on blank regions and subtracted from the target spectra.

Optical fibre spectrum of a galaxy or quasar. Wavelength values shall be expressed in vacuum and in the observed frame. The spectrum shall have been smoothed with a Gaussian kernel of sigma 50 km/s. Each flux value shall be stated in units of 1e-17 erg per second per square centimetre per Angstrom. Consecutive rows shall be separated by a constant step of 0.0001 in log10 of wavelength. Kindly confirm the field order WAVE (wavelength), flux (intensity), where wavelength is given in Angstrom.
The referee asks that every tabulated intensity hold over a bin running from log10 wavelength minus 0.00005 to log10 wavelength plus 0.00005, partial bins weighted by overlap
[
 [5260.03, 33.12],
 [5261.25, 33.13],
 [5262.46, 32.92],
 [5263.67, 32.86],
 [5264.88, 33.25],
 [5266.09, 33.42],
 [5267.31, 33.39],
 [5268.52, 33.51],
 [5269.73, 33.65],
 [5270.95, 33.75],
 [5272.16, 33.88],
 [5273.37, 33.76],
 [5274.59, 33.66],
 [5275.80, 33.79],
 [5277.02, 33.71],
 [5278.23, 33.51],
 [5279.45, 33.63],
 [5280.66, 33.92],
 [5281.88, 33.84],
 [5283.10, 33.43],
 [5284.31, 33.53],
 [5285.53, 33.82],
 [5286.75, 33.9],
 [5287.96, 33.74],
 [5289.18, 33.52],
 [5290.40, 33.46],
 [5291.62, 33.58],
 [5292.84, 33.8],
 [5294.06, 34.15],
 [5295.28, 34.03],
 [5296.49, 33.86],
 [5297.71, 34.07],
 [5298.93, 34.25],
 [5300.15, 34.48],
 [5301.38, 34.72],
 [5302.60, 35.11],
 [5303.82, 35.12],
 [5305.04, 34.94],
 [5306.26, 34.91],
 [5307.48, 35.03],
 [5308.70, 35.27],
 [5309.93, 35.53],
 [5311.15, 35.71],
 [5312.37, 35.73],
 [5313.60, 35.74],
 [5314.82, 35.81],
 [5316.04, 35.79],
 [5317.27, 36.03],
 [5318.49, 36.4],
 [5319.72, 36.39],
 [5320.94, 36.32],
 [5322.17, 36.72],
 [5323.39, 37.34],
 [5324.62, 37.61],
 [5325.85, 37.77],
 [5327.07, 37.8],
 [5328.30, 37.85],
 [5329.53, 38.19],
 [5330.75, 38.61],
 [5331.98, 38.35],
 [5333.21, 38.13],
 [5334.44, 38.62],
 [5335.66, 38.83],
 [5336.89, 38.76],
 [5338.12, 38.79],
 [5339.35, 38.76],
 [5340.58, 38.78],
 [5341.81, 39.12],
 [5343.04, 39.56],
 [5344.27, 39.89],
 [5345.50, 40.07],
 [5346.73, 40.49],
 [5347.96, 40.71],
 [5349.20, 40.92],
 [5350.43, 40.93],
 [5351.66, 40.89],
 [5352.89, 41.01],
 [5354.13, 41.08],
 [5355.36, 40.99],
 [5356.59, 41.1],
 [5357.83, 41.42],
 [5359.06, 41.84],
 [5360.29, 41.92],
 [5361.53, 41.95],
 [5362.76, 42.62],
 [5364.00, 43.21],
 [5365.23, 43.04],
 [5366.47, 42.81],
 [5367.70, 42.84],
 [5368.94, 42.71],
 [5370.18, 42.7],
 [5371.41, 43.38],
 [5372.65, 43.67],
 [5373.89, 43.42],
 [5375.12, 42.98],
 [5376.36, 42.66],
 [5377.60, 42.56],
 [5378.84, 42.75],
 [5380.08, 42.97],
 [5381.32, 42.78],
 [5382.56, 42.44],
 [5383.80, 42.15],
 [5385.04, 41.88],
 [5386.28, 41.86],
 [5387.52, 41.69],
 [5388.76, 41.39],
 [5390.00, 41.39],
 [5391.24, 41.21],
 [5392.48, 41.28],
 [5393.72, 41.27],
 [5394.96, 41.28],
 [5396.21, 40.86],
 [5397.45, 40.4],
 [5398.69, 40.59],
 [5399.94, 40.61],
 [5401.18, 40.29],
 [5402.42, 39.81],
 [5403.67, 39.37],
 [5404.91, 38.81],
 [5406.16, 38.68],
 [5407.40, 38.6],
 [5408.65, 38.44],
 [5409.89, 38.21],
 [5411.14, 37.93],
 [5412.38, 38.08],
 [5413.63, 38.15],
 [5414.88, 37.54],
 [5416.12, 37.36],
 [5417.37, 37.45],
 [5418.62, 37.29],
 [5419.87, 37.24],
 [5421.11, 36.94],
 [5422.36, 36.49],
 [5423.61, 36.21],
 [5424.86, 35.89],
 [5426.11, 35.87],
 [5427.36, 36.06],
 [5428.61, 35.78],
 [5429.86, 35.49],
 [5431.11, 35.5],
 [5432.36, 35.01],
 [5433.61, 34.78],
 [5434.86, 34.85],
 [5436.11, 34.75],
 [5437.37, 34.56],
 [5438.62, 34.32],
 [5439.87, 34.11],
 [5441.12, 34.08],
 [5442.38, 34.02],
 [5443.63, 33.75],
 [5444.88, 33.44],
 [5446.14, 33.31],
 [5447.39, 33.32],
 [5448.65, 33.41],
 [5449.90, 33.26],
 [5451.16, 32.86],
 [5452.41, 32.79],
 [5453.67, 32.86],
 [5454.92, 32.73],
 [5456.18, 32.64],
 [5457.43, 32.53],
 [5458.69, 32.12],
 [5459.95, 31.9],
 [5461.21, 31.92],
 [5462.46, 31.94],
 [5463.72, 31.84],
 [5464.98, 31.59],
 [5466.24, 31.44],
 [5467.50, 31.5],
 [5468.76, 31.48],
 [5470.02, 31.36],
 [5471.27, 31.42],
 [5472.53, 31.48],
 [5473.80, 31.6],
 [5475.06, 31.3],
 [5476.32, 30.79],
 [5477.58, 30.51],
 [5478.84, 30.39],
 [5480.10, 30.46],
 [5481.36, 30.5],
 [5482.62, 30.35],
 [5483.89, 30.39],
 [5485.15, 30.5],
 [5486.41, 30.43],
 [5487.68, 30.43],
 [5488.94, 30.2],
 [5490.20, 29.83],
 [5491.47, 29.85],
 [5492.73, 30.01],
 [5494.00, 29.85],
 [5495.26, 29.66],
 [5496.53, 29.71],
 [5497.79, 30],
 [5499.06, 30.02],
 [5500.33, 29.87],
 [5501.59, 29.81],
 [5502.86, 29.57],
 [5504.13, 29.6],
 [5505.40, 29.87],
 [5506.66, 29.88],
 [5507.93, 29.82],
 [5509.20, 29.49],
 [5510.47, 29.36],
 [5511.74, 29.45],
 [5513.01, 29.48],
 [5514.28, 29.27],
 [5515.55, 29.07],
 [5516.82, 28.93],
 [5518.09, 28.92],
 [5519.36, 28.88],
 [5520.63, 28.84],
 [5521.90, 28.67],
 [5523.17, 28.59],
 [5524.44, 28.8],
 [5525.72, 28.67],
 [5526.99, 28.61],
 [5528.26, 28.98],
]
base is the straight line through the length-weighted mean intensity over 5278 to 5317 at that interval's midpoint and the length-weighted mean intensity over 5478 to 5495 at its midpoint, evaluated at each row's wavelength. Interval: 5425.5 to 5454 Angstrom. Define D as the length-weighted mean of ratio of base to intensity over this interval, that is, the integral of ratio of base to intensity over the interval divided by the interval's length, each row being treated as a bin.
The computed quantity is 0.91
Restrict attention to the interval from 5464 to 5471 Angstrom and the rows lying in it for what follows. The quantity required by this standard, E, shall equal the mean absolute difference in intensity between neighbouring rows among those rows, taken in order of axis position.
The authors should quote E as 0.09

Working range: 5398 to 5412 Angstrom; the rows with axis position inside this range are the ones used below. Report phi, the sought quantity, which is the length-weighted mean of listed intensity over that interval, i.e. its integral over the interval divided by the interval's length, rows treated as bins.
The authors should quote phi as 39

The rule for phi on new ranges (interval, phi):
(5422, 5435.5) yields 36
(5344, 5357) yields 41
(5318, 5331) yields 37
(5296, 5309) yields 35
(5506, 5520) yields 29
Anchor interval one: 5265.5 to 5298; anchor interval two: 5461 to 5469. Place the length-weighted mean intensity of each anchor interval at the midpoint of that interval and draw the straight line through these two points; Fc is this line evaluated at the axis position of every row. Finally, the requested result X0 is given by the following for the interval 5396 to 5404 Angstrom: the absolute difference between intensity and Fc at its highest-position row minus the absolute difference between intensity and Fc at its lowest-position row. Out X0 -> -1.41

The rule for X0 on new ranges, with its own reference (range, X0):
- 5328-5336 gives 1.06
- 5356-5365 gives 2.19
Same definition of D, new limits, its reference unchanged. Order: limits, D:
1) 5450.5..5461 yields 0.95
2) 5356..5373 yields 0.78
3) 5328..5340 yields 0.87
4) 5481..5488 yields 0.99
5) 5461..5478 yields 0.97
